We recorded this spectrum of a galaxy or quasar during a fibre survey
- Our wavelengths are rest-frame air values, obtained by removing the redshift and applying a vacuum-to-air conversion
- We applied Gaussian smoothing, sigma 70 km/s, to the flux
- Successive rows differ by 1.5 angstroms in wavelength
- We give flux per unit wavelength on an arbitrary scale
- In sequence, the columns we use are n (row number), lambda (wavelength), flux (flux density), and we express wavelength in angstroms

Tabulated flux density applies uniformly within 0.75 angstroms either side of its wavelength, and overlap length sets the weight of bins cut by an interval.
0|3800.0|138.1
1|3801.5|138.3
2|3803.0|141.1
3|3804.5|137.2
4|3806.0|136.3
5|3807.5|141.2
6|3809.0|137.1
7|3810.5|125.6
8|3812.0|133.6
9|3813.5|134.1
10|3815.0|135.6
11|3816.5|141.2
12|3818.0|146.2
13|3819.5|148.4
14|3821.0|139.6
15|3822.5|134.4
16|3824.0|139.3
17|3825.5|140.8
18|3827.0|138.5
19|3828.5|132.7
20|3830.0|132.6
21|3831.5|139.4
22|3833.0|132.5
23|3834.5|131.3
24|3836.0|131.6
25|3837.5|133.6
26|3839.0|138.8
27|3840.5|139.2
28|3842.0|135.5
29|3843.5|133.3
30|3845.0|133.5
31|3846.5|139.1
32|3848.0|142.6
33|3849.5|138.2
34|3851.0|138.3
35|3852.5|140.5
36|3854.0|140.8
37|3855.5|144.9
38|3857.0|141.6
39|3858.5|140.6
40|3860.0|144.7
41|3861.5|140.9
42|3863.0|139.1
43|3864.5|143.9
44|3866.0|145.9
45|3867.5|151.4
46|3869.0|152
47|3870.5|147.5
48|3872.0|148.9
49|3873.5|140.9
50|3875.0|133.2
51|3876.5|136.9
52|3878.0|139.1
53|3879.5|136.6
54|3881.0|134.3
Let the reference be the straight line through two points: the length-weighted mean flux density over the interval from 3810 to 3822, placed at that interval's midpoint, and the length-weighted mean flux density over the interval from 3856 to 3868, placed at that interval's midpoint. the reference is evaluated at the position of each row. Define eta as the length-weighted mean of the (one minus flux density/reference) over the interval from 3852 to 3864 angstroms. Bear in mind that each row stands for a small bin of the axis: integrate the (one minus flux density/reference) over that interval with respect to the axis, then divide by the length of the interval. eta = 0.01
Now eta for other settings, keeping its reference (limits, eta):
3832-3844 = 0.04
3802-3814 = 0.01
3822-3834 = 0.02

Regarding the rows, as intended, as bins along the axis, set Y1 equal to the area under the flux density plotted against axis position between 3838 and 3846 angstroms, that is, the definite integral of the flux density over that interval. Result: 1089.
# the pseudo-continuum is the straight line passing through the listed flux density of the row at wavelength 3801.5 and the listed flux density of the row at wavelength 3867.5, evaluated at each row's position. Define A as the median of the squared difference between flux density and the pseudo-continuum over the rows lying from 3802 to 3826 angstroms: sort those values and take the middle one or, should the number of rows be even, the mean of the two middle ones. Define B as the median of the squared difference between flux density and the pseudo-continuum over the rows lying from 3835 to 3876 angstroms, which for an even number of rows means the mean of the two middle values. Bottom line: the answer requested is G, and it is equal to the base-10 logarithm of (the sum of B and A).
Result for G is 1.86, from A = 10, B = 63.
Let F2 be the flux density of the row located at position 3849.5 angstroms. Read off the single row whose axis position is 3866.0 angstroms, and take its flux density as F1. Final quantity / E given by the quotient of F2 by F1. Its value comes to 0.95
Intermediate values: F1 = 145.9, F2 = 138.2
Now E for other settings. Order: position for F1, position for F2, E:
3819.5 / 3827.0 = 0.93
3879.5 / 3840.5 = 1.02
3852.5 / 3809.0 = 0.98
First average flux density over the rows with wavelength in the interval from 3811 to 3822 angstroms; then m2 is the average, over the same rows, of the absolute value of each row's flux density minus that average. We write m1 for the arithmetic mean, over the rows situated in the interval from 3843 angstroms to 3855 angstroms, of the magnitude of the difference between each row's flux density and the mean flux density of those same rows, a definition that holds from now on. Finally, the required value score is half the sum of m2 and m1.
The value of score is 3.6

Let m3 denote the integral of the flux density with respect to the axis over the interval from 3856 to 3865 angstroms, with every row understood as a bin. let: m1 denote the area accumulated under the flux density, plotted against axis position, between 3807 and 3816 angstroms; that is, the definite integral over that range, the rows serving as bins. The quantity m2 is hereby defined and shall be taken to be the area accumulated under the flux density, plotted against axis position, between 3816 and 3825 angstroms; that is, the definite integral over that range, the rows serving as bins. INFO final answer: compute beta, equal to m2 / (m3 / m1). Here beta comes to 1208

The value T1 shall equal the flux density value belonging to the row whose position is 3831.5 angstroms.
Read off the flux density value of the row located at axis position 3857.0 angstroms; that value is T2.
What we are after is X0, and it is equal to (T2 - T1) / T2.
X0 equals 0.02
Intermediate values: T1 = 139.4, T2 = 141.6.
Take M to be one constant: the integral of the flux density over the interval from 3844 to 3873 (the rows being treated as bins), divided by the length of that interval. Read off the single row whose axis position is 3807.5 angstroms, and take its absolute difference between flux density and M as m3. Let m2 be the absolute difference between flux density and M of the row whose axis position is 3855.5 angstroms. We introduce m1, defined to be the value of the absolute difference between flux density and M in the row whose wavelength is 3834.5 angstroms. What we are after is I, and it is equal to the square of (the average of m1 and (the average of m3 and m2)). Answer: 44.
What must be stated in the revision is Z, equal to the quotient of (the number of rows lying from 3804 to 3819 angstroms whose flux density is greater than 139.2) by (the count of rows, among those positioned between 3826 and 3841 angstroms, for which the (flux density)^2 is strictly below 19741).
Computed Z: 0.3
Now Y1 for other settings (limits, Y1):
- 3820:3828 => 1109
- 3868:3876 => 1156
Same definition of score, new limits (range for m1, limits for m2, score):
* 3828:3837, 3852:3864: 1.8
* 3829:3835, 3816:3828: 2.9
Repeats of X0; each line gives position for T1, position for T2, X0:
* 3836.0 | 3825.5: 0.07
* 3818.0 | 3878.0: -0.05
